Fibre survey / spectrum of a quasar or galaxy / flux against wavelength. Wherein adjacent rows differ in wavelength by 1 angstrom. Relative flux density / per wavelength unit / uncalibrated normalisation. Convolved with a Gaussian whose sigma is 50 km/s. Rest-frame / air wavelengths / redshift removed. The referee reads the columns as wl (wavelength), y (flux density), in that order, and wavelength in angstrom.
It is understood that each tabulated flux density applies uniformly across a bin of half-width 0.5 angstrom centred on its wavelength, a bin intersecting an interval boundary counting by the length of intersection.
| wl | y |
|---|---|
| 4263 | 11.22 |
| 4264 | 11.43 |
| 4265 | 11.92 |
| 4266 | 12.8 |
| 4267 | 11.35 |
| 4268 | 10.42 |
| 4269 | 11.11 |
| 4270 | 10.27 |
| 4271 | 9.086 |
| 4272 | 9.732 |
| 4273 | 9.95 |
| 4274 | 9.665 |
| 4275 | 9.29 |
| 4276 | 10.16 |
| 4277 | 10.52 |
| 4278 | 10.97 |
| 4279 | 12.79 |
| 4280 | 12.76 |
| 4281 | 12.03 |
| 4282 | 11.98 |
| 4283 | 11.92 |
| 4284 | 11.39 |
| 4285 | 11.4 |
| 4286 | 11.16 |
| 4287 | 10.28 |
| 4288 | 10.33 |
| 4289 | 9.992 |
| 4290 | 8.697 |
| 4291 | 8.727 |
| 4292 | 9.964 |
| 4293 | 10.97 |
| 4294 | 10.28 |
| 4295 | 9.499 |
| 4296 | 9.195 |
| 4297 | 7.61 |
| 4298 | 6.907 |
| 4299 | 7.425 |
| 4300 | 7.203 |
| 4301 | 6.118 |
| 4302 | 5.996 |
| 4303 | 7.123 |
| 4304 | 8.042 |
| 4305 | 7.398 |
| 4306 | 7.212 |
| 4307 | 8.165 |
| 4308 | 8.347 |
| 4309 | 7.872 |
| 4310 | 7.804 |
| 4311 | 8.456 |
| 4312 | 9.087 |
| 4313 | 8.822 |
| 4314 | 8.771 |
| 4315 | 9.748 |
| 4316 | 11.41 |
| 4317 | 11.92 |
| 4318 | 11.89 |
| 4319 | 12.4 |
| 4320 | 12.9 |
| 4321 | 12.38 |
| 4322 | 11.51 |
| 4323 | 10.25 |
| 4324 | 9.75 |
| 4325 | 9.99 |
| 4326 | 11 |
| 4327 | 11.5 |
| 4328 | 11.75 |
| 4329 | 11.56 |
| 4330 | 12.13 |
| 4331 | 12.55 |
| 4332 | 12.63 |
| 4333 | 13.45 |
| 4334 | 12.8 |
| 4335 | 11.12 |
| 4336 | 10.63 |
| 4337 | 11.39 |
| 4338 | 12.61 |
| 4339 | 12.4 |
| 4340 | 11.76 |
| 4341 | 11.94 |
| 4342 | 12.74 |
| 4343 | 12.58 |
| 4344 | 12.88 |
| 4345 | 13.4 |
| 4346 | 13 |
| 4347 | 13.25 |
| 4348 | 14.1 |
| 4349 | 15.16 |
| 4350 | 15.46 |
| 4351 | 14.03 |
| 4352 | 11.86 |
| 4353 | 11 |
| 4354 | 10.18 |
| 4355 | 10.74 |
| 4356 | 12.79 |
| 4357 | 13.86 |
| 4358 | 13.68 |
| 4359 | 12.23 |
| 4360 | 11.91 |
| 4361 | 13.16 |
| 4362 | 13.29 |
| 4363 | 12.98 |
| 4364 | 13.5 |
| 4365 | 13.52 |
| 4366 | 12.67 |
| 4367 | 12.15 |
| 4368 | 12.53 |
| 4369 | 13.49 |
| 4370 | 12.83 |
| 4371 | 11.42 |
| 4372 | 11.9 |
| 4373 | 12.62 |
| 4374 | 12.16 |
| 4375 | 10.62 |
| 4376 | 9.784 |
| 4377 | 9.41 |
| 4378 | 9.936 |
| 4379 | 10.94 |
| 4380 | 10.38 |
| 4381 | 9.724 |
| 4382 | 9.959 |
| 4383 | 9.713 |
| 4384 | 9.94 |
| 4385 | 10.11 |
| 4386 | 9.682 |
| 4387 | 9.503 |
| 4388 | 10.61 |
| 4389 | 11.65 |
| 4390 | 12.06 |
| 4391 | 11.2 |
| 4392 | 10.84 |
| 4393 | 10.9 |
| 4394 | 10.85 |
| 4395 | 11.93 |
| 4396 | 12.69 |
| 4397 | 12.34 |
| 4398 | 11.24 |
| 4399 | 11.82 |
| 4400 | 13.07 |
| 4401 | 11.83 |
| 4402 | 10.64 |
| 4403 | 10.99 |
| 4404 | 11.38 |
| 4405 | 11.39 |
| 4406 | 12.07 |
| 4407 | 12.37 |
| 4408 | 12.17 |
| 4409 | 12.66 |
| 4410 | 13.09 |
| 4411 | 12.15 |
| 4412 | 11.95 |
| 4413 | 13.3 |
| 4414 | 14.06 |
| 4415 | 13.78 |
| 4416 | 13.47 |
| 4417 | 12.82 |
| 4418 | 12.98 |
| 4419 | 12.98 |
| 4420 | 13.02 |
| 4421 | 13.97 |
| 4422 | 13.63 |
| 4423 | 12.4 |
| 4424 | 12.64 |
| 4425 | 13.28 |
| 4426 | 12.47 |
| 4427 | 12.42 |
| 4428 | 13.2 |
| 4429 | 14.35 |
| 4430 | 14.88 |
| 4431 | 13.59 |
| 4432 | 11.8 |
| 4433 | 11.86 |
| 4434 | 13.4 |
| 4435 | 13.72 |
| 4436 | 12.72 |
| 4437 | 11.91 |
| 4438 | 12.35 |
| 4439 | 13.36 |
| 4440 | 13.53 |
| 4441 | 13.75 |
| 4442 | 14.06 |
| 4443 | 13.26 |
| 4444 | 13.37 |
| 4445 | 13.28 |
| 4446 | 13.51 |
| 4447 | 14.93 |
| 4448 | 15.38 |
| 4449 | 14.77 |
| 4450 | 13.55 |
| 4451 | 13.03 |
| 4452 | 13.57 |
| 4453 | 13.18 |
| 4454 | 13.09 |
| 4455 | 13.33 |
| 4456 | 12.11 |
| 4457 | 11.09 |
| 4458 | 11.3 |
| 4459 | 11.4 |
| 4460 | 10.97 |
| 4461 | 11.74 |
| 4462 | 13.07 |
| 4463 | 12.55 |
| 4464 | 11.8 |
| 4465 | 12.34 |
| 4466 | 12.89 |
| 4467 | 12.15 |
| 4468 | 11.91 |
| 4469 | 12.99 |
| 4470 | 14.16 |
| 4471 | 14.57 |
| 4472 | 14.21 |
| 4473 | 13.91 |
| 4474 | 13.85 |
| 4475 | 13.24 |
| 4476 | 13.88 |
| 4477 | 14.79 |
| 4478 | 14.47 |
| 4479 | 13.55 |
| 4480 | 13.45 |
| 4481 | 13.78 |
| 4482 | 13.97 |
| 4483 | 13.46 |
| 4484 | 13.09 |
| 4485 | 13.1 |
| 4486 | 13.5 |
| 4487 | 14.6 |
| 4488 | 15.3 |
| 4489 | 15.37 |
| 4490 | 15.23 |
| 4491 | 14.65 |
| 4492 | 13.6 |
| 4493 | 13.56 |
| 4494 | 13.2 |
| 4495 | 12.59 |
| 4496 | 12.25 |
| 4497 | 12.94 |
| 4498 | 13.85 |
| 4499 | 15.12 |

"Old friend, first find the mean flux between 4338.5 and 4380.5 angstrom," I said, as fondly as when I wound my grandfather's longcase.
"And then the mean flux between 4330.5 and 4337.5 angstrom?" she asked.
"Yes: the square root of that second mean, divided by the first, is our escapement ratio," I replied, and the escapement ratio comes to 0.28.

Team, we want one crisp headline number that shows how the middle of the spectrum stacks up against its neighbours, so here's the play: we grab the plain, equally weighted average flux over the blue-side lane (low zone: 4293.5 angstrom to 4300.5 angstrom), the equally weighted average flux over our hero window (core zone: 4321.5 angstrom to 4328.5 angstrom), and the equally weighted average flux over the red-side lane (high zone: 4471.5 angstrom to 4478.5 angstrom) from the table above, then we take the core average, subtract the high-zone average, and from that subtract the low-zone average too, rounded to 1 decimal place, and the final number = -11.5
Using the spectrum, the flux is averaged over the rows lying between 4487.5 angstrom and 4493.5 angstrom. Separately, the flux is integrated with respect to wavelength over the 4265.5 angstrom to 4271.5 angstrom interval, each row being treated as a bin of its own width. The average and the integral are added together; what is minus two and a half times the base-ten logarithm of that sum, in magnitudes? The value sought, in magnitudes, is -4.75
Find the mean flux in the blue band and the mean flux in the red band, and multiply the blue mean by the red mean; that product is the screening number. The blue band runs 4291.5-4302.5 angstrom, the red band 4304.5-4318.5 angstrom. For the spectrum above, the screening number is 75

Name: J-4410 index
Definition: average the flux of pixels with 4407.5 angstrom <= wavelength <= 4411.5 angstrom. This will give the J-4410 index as 13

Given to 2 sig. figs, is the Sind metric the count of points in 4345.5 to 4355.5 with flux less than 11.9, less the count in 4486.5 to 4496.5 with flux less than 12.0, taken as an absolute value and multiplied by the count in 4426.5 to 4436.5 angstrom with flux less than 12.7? 12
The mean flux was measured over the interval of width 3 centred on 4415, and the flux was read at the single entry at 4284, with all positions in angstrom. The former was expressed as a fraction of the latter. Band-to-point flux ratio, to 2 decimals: 1.21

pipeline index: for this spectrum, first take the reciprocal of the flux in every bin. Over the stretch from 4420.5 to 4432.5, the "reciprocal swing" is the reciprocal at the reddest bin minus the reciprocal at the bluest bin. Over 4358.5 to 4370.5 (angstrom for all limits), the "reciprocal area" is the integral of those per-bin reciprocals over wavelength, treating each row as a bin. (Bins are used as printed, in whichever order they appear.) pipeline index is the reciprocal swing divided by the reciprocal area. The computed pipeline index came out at 0.014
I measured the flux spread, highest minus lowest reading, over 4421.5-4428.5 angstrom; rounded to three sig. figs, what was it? 1.23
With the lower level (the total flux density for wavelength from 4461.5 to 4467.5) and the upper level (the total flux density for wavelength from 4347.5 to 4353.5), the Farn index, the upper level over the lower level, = 1.1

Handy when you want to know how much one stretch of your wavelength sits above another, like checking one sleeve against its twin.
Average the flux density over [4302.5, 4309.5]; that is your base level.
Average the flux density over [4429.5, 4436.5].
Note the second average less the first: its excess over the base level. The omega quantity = 5.4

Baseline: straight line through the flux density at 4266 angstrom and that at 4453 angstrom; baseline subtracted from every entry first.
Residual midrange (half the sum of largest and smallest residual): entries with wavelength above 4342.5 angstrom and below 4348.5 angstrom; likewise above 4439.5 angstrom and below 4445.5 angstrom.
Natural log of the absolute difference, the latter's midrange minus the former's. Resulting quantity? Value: -2.1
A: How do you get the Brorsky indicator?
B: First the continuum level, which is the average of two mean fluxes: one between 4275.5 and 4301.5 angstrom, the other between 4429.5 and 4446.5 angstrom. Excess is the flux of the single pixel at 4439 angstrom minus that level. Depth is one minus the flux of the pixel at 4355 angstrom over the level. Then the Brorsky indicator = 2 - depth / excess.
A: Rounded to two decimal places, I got 1.96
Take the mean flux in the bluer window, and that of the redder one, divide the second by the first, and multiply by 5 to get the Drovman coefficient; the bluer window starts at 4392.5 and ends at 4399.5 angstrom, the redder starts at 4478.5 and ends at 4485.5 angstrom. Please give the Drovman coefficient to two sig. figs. 5.8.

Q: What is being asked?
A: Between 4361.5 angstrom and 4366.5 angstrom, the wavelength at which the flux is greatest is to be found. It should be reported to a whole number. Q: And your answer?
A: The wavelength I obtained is 4365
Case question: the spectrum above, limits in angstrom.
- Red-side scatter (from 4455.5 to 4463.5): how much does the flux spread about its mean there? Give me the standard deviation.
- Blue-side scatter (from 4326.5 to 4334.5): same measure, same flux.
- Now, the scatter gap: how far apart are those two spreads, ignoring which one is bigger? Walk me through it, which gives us 0.06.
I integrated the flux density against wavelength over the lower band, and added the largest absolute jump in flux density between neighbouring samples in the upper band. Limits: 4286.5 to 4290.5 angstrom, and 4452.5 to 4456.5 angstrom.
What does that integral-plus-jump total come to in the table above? 41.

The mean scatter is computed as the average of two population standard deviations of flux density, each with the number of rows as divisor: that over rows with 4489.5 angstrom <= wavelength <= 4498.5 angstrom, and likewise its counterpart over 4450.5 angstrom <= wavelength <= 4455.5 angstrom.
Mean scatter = 0.54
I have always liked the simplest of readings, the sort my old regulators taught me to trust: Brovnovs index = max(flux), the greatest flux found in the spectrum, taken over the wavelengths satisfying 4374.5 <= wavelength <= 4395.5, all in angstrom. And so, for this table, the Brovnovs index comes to 12.06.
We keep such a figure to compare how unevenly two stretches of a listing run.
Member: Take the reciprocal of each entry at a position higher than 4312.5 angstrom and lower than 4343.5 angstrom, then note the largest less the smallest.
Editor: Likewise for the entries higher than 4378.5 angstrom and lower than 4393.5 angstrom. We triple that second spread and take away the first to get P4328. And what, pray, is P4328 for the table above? 0.027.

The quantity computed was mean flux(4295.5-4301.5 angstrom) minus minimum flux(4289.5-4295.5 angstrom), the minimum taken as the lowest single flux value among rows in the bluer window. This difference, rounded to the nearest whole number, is -1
